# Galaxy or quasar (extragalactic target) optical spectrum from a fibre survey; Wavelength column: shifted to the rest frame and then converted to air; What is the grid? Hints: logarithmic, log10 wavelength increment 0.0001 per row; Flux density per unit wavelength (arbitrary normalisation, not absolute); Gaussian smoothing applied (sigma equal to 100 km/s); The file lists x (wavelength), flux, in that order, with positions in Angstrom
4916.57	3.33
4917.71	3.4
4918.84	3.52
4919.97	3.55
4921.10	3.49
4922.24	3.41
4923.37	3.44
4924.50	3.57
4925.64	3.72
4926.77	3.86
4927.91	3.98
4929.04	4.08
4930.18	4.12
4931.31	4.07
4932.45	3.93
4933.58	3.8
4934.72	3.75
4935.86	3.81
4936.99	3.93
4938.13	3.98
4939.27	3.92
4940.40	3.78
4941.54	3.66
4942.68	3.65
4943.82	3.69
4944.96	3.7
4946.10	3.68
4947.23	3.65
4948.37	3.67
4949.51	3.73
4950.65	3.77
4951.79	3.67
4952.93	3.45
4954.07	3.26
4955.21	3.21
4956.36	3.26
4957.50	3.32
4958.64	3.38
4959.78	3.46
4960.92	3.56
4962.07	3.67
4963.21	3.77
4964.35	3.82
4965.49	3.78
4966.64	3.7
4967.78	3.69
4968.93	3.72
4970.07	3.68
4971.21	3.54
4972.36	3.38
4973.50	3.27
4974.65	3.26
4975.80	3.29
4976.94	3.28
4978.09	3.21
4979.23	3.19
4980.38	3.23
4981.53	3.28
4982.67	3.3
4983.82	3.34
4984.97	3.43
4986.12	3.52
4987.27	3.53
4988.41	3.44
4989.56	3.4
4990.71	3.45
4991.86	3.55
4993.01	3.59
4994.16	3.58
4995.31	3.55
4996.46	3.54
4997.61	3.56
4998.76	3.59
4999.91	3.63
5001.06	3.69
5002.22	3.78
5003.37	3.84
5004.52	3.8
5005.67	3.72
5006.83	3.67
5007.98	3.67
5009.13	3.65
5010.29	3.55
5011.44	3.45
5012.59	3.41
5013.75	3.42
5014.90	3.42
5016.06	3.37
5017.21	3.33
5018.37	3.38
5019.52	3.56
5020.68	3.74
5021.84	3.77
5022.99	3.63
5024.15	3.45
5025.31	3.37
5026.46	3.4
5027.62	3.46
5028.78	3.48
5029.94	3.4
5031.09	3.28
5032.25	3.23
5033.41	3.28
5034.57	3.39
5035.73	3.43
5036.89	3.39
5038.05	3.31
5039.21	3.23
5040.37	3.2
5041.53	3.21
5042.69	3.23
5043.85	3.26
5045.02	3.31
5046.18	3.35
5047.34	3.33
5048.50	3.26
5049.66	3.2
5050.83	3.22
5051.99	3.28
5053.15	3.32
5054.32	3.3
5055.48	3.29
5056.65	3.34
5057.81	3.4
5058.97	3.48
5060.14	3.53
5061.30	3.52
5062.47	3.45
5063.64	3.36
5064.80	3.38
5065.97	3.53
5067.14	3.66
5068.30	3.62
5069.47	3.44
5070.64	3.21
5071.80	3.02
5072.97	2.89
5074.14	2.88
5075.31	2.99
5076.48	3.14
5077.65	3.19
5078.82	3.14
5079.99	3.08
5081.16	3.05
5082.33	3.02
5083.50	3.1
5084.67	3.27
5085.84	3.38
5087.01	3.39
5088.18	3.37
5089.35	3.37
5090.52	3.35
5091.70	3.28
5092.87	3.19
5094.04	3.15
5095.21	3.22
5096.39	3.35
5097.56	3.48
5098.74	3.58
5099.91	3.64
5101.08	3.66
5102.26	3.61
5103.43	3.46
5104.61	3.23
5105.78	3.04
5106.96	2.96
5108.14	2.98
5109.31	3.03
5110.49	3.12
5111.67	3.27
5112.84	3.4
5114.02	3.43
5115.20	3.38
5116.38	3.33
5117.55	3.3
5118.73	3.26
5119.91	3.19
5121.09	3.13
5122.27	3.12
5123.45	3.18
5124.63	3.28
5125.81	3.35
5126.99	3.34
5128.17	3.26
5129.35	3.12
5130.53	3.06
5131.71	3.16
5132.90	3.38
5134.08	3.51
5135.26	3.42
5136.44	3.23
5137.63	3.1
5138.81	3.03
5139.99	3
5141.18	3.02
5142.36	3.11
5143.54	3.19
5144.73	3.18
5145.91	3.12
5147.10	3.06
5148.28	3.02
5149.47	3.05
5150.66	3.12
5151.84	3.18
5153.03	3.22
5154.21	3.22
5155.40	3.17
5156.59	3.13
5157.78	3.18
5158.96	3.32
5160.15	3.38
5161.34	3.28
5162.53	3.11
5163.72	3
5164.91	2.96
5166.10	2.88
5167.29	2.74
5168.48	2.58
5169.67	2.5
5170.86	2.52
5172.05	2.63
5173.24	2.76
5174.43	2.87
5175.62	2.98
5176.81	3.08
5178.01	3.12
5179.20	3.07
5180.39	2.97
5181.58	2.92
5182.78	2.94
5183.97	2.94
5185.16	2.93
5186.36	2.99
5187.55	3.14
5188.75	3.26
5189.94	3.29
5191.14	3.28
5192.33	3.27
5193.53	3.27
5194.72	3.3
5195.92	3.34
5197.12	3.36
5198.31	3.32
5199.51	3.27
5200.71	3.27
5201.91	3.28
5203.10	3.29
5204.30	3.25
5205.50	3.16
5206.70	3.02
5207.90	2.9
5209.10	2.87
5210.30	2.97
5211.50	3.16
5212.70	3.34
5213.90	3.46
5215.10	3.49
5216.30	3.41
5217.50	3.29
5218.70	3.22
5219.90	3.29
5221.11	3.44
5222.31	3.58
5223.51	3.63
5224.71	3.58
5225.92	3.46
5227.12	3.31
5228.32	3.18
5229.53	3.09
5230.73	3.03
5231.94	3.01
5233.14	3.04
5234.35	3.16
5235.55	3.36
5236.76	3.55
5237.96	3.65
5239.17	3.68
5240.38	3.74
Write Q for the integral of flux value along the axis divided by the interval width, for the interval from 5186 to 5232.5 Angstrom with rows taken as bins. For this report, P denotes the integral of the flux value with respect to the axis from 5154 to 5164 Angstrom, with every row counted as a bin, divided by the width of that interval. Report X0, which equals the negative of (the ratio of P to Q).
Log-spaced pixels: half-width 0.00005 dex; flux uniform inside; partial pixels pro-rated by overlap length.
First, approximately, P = 3.20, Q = 3.26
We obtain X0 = -0.98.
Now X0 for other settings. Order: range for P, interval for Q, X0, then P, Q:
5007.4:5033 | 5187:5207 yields -1.07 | 3.47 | 3.26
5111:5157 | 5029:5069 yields -0.96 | 3.21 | 3.35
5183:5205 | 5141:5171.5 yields -1.06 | 3.22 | 3.05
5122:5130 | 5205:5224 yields -0.99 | 3.24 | 3.26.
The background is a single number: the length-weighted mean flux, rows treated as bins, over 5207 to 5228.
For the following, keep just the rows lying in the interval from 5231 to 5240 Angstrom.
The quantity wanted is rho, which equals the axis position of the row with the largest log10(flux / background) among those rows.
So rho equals 5239.17 Angstrom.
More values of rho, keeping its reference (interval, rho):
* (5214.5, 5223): 5222.31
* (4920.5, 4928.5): 4927.91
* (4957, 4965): 4964.35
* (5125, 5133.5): 5132.90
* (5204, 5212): 5204.30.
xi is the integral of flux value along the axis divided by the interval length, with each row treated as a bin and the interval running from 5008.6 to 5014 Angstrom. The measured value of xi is 3.5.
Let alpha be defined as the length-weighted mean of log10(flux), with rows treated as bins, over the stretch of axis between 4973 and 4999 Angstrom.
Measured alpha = 0.532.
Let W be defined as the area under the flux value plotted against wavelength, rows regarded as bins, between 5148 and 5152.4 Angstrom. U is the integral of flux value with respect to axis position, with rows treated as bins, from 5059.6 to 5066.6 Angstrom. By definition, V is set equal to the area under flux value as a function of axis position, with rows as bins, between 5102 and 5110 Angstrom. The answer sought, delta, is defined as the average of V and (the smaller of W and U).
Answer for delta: 19.5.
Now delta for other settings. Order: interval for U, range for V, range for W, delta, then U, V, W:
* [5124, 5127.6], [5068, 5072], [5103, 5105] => 10.0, 12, 13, 7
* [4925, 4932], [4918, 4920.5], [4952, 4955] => 9.5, 28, 9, 10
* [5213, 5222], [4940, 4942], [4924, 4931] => 17.4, 30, 7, 27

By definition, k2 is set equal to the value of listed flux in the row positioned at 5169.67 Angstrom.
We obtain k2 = 2.5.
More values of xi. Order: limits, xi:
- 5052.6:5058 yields 3.3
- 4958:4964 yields 3.6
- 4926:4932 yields 4.0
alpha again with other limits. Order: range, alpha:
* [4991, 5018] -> 0.553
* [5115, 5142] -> 0.508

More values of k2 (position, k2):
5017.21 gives 3.33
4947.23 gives 3.65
